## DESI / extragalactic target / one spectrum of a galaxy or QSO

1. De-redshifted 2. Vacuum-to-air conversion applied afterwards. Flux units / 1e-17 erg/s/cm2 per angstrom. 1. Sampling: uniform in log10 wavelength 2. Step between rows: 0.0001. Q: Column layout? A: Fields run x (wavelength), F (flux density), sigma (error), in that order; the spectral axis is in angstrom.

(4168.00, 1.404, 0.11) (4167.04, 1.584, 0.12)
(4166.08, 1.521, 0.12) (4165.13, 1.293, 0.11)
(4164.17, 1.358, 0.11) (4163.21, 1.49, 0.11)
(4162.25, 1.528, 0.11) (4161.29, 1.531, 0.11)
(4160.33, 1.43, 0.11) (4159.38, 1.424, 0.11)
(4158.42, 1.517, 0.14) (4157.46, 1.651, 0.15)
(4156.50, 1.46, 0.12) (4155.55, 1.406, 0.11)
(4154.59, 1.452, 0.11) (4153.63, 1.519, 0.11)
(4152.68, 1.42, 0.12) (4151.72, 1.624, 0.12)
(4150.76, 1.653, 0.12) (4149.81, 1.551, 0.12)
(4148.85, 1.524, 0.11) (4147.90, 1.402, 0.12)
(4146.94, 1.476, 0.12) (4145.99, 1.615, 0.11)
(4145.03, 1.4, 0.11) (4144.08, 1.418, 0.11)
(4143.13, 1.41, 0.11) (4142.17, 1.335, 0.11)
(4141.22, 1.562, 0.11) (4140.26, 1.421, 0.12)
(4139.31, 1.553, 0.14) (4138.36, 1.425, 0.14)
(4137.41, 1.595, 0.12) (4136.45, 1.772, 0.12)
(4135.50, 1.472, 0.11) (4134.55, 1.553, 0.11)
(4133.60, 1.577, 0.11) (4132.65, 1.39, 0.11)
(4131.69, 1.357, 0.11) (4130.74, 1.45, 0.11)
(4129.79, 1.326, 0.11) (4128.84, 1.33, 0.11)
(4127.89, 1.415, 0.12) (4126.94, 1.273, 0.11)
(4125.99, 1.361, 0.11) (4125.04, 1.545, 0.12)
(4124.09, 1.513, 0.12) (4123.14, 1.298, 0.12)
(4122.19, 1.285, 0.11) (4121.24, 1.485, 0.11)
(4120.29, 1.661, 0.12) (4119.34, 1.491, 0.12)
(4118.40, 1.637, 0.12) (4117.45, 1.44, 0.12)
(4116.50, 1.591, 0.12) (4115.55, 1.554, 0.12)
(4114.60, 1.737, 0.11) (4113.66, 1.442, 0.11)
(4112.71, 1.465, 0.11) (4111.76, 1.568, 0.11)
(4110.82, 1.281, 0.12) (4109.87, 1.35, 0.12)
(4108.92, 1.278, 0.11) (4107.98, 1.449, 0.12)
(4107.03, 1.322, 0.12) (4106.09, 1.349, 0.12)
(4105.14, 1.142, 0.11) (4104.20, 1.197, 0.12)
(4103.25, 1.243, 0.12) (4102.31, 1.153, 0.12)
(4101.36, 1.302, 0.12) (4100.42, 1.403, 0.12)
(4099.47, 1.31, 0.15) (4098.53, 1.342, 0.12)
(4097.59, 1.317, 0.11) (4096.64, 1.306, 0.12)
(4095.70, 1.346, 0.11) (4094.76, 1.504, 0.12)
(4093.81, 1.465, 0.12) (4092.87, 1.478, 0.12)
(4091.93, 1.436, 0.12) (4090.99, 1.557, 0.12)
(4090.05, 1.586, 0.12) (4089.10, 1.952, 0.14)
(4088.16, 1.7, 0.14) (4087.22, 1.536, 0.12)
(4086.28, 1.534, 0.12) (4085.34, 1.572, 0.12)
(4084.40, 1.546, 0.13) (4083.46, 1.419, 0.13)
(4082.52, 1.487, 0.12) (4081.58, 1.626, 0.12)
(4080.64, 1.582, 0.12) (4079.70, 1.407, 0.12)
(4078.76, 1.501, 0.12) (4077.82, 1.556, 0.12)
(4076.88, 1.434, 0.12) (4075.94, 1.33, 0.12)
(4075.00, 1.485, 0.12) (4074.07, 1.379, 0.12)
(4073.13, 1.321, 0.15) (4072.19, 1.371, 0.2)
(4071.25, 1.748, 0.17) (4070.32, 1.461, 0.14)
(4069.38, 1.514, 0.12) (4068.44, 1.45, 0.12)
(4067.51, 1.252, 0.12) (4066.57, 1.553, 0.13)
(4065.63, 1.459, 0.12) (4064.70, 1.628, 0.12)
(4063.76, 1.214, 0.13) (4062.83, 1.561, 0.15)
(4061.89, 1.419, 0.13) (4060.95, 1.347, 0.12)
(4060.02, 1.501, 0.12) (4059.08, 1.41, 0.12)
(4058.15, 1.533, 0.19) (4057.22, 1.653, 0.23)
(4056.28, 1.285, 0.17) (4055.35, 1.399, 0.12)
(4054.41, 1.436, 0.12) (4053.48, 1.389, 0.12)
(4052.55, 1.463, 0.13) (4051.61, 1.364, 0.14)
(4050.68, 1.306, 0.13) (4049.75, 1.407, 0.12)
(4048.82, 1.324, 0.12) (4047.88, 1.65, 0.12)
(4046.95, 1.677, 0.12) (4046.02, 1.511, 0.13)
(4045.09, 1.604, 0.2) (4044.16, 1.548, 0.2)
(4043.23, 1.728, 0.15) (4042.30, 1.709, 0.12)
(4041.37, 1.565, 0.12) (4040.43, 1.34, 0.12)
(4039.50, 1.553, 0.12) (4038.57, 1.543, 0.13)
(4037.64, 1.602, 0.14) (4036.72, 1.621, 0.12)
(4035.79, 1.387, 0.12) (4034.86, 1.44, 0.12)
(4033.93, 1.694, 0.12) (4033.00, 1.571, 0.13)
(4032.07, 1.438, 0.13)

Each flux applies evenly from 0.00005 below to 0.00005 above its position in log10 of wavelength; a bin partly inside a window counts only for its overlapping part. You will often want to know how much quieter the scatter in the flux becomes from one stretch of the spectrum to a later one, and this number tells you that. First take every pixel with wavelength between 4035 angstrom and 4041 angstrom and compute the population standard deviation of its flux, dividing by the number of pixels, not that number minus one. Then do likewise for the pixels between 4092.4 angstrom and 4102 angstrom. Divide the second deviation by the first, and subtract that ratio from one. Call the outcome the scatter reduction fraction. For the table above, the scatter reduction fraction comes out 0.30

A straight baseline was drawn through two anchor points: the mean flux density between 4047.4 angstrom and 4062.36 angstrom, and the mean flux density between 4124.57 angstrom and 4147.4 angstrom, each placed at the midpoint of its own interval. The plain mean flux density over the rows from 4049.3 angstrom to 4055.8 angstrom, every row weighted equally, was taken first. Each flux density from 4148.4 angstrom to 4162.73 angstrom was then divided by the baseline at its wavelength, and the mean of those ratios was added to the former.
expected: 2.43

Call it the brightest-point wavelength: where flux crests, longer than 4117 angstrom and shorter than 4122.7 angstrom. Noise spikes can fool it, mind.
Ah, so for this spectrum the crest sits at 4120.29 angstrom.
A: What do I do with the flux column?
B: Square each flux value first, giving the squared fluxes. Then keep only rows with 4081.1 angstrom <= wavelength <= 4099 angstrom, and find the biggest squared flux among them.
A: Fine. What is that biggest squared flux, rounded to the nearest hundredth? 3.81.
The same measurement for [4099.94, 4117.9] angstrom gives 3.02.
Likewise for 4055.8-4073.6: 3.06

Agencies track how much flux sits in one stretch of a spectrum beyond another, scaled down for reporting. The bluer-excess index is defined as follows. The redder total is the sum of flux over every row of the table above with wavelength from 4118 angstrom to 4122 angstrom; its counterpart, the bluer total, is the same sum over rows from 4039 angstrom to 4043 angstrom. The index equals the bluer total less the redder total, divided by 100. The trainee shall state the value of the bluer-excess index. -0.0011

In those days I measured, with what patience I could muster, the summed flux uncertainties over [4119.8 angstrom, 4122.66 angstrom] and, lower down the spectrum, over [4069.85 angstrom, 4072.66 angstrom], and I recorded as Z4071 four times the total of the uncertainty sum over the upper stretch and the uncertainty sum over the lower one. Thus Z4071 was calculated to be 3.4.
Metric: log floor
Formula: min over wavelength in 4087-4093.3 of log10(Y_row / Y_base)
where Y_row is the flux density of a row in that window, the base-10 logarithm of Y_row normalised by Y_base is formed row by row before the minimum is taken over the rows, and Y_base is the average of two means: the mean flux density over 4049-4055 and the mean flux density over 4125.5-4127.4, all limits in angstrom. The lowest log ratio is 0.025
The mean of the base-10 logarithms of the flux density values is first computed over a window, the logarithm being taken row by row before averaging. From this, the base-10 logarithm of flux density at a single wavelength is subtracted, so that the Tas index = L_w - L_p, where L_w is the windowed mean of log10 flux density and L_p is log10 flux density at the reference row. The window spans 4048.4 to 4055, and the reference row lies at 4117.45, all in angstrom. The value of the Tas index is -0.02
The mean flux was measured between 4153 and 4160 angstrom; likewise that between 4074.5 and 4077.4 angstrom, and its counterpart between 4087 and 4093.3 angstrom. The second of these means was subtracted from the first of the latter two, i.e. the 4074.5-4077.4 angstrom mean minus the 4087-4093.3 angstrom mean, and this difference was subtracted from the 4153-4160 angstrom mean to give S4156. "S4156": 1.68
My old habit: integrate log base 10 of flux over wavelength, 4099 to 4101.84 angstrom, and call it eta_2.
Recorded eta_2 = 0.36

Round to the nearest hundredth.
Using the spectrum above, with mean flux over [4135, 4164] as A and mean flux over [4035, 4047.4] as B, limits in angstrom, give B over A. 1.04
